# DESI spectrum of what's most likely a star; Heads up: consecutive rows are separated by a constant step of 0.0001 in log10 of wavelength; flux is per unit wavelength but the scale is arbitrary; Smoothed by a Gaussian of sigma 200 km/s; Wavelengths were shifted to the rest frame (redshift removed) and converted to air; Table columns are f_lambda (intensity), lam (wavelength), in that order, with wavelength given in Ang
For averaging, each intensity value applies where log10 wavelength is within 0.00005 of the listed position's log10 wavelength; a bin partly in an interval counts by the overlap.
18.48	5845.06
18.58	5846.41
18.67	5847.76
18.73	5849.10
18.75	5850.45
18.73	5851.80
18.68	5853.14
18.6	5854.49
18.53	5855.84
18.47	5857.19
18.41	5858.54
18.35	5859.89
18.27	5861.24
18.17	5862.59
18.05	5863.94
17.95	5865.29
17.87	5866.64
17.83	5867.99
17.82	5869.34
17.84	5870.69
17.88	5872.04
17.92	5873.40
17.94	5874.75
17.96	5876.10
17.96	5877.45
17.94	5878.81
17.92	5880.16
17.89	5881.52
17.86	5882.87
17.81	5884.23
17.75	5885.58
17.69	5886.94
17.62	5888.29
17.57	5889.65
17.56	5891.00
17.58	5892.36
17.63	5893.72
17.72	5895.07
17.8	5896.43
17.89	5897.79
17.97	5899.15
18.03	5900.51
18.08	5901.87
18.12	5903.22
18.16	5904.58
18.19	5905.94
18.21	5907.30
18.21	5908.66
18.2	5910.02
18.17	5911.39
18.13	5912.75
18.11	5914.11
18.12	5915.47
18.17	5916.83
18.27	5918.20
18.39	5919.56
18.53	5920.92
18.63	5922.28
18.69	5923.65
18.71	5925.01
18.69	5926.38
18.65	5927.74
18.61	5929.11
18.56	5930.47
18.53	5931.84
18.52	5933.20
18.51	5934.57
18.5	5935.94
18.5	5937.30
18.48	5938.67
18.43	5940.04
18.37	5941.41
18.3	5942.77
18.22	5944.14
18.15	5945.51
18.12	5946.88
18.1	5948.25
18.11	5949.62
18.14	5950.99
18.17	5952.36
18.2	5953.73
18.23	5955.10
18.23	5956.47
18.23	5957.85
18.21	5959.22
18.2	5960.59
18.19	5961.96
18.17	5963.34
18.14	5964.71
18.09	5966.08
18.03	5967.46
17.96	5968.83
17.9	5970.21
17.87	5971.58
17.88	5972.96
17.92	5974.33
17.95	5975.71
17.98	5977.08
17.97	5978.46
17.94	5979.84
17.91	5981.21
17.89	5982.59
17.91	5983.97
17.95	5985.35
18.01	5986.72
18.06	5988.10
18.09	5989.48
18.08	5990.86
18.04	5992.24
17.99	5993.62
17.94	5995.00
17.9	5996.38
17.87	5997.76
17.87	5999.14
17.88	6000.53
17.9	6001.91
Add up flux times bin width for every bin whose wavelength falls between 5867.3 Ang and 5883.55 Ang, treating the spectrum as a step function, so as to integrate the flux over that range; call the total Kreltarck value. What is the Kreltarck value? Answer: 291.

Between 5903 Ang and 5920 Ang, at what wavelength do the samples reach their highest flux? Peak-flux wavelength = 5919.56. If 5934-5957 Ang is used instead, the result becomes 5934.57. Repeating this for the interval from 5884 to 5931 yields 5925.01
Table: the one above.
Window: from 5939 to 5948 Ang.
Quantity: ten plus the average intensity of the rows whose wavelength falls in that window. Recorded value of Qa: 28.3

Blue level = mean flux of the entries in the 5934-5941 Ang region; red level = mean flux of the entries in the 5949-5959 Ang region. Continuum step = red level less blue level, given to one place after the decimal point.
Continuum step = -0.3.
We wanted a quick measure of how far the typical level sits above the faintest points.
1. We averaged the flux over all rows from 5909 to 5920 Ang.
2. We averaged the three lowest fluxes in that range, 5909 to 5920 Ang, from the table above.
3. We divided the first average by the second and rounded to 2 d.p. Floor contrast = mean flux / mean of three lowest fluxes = 1.00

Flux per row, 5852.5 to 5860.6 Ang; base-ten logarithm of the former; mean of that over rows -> 1.27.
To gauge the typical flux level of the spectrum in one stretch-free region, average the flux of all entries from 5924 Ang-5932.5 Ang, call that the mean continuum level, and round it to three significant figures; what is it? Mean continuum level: 18.6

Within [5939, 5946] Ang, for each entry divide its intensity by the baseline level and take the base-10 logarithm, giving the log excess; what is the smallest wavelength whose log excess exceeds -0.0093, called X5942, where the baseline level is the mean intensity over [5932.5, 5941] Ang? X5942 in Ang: 5940.04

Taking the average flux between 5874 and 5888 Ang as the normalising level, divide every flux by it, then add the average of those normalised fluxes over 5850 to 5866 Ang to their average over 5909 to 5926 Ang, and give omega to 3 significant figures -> 2.06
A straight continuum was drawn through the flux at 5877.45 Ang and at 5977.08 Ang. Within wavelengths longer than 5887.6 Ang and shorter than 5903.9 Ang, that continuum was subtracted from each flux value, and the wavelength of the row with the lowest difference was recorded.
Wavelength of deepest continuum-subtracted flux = 5891.00 Ang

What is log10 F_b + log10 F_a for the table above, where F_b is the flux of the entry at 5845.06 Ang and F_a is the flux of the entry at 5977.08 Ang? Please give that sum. 2.52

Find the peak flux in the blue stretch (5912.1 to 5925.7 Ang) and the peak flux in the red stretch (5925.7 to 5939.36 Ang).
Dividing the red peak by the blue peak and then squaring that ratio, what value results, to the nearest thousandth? 0.998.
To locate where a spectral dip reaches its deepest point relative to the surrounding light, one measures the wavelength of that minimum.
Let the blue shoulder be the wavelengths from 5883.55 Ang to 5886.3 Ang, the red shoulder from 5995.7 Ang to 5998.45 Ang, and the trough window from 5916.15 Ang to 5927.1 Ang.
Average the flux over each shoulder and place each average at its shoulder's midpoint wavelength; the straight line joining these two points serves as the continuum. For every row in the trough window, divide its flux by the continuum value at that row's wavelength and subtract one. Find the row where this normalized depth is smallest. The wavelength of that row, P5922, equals 5916.83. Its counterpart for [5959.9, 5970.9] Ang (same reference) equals 5970.21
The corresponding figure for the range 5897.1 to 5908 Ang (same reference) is 5897.79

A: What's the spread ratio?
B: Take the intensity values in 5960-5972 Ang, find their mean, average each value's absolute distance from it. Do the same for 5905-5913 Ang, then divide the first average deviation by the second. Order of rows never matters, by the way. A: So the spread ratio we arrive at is 4.6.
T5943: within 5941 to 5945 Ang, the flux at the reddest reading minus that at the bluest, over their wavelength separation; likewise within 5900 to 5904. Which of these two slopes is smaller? -0.055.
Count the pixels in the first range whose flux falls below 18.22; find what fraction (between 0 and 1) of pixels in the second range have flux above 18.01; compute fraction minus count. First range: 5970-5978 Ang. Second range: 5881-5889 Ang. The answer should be -6.0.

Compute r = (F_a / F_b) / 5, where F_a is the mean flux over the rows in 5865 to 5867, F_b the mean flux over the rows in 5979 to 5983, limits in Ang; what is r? 0.200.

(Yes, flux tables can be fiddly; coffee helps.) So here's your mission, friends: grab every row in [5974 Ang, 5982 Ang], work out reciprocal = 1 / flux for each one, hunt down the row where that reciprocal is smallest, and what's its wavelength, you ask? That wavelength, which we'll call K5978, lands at 5977.08 Ang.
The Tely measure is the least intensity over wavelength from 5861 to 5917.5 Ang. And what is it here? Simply 17.56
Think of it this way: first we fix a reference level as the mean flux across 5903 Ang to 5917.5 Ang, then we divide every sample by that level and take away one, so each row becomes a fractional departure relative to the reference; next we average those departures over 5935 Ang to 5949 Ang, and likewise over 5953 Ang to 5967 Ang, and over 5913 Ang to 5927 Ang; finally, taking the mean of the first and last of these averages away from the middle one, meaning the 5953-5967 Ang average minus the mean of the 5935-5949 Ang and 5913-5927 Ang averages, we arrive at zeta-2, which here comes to -0.010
